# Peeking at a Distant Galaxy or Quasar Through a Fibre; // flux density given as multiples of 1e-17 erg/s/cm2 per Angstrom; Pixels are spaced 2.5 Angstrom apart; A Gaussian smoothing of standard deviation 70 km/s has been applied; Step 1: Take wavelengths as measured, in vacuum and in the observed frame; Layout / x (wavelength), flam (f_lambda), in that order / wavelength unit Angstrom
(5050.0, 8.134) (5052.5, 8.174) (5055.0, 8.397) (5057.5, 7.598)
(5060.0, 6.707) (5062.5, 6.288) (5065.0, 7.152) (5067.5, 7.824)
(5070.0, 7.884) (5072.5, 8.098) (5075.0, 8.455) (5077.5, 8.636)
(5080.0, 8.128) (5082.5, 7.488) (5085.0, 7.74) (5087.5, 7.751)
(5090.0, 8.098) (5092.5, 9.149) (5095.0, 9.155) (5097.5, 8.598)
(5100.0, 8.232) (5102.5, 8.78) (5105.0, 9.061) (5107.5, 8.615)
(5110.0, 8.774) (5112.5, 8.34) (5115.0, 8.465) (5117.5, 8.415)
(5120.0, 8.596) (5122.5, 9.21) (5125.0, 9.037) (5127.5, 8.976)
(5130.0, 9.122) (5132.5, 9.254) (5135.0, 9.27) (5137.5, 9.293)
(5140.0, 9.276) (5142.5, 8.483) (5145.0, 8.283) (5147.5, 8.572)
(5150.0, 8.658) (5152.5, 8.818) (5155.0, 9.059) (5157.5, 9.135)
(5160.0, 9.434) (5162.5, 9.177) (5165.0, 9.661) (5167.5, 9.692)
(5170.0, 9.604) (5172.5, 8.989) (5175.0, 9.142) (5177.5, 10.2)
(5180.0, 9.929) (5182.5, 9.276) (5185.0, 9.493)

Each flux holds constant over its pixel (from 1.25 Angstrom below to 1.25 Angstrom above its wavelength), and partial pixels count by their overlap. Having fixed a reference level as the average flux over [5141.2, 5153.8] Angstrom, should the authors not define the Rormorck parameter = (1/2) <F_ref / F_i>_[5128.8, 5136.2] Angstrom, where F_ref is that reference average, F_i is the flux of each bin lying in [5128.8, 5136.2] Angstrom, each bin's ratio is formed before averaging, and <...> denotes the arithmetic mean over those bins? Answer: 0.465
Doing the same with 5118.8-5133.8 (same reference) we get 0.474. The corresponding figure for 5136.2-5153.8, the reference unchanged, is 0.489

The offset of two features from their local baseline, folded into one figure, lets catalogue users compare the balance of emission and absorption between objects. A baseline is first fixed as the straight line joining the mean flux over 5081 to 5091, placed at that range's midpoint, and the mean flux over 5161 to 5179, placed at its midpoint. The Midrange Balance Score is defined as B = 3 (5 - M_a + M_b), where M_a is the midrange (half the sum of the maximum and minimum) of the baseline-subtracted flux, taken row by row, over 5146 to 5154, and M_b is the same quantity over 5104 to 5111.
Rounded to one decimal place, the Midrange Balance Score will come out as 18.1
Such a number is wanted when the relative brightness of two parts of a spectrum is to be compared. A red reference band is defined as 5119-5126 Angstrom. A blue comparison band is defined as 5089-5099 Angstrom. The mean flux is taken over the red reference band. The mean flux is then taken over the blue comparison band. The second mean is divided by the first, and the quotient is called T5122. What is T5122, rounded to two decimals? 0.98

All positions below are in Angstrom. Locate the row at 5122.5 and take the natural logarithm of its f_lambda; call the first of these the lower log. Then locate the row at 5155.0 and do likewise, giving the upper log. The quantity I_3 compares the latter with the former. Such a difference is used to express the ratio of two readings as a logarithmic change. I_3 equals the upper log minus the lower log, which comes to -0.02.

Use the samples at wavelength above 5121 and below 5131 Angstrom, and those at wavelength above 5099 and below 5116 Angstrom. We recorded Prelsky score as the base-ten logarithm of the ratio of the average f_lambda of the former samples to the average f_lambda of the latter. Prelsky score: 0.02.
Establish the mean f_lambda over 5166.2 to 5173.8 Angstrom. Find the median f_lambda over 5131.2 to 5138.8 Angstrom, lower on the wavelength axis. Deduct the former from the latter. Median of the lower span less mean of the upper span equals -0.16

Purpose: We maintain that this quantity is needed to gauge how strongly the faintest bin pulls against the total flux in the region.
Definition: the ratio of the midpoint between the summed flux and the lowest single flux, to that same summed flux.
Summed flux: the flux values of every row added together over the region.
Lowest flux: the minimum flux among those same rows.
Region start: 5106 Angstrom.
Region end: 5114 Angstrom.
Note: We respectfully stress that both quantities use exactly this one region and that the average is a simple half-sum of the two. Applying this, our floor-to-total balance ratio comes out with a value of 0.662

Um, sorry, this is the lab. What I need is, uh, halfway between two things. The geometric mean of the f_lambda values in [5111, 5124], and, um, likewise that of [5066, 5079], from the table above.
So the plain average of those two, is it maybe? 8.39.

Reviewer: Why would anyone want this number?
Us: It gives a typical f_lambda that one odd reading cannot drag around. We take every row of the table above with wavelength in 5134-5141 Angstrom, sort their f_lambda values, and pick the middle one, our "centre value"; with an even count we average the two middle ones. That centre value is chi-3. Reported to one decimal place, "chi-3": 9.3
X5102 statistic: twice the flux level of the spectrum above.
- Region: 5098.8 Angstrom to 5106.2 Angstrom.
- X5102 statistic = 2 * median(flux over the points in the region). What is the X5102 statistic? 17.6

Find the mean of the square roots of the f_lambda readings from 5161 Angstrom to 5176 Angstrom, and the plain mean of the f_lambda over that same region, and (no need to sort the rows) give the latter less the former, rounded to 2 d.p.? 6.32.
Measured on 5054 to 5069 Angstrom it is 4.62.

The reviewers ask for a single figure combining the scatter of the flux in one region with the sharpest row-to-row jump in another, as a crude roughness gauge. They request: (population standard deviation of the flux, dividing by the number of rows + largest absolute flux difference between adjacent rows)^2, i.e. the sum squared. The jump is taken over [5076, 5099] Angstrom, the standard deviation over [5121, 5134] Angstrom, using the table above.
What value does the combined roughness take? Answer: 1.3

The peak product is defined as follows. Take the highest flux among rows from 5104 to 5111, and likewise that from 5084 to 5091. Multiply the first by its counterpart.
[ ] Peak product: 73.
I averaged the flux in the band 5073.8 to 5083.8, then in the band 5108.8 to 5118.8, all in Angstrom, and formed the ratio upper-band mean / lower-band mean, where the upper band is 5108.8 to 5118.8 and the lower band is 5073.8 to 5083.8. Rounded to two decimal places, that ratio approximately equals 1.04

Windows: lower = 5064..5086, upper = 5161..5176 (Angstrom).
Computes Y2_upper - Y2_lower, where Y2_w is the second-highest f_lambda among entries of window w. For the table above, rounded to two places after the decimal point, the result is 1.21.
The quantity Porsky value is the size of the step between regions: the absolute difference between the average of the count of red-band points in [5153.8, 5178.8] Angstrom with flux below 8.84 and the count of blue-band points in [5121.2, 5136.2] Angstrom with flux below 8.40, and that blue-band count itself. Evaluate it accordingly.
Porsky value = 0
